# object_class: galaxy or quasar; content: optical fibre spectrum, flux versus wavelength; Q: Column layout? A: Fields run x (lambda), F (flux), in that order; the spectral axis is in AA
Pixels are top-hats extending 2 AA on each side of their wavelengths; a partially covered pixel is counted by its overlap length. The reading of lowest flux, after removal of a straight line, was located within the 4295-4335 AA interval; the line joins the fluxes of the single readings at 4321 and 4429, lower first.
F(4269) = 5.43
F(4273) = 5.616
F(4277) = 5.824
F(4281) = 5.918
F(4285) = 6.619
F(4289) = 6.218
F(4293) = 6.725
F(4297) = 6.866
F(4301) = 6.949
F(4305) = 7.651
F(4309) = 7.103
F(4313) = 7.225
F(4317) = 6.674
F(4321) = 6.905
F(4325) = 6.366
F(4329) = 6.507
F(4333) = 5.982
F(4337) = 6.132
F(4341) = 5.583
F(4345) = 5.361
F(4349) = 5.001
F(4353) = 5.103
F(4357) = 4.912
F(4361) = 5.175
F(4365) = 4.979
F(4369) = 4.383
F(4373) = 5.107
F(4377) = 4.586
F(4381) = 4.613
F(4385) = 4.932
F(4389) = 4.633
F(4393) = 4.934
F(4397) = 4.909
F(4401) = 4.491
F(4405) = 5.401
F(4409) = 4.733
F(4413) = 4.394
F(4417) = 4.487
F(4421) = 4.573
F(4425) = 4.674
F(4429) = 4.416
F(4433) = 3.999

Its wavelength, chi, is 4333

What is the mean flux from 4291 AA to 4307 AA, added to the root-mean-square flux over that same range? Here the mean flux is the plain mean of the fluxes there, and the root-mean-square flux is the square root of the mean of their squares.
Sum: 14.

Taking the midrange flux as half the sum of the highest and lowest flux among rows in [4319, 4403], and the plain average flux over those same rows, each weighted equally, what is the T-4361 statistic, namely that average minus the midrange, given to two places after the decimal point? -0.38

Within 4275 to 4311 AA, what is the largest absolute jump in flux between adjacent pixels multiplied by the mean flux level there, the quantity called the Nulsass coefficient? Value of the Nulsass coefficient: 4.7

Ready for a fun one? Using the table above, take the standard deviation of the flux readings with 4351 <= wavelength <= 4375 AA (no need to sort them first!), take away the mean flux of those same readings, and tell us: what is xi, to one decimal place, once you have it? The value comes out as -4.7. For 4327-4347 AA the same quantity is -5.5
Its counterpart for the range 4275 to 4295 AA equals -5.9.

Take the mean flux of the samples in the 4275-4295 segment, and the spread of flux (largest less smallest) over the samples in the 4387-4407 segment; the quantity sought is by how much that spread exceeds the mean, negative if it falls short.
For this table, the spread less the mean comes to -5.4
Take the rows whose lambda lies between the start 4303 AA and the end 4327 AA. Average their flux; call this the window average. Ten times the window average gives 70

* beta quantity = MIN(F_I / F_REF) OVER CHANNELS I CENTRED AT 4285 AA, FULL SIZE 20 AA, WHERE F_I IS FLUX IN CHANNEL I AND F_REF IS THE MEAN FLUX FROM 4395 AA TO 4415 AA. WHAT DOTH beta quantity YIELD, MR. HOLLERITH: 1.22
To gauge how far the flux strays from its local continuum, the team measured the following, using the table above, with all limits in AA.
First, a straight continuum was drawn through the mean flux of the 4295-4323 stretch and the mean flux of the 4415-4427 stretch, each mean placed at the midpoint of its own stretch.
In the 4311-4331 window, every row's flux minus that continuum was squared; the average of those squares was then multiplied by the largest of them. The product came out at 0.0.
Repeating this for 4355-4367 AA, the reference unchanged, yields 0.9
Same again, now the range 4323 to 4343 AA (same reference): 0.1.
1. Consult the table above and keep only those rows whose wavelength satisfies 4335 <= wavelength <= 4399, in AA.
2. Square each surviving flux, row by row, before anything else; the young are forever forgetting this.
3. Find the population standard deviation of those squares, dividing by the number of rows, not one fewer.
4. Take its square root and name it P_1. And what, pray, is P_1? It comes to 2.1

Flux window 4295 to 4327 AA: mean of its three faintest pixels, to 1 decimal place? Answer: 6.6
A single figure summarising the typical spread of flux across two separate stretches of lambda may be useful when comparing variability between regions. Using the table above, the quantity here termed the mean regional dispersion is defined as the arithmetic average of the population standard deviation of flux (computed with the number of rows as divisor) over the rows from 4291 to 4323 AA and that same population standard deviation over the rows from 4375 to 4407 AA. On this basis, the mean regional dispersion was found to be 0.29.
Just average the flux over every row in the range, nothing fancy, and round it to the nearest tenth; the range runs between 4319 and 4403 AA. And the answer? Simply 5.3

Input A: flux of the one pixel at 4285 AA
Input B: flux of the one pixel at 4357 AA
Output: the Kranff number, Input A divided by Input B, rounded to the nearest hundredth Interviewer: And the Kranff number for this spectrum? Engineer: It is 1.35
